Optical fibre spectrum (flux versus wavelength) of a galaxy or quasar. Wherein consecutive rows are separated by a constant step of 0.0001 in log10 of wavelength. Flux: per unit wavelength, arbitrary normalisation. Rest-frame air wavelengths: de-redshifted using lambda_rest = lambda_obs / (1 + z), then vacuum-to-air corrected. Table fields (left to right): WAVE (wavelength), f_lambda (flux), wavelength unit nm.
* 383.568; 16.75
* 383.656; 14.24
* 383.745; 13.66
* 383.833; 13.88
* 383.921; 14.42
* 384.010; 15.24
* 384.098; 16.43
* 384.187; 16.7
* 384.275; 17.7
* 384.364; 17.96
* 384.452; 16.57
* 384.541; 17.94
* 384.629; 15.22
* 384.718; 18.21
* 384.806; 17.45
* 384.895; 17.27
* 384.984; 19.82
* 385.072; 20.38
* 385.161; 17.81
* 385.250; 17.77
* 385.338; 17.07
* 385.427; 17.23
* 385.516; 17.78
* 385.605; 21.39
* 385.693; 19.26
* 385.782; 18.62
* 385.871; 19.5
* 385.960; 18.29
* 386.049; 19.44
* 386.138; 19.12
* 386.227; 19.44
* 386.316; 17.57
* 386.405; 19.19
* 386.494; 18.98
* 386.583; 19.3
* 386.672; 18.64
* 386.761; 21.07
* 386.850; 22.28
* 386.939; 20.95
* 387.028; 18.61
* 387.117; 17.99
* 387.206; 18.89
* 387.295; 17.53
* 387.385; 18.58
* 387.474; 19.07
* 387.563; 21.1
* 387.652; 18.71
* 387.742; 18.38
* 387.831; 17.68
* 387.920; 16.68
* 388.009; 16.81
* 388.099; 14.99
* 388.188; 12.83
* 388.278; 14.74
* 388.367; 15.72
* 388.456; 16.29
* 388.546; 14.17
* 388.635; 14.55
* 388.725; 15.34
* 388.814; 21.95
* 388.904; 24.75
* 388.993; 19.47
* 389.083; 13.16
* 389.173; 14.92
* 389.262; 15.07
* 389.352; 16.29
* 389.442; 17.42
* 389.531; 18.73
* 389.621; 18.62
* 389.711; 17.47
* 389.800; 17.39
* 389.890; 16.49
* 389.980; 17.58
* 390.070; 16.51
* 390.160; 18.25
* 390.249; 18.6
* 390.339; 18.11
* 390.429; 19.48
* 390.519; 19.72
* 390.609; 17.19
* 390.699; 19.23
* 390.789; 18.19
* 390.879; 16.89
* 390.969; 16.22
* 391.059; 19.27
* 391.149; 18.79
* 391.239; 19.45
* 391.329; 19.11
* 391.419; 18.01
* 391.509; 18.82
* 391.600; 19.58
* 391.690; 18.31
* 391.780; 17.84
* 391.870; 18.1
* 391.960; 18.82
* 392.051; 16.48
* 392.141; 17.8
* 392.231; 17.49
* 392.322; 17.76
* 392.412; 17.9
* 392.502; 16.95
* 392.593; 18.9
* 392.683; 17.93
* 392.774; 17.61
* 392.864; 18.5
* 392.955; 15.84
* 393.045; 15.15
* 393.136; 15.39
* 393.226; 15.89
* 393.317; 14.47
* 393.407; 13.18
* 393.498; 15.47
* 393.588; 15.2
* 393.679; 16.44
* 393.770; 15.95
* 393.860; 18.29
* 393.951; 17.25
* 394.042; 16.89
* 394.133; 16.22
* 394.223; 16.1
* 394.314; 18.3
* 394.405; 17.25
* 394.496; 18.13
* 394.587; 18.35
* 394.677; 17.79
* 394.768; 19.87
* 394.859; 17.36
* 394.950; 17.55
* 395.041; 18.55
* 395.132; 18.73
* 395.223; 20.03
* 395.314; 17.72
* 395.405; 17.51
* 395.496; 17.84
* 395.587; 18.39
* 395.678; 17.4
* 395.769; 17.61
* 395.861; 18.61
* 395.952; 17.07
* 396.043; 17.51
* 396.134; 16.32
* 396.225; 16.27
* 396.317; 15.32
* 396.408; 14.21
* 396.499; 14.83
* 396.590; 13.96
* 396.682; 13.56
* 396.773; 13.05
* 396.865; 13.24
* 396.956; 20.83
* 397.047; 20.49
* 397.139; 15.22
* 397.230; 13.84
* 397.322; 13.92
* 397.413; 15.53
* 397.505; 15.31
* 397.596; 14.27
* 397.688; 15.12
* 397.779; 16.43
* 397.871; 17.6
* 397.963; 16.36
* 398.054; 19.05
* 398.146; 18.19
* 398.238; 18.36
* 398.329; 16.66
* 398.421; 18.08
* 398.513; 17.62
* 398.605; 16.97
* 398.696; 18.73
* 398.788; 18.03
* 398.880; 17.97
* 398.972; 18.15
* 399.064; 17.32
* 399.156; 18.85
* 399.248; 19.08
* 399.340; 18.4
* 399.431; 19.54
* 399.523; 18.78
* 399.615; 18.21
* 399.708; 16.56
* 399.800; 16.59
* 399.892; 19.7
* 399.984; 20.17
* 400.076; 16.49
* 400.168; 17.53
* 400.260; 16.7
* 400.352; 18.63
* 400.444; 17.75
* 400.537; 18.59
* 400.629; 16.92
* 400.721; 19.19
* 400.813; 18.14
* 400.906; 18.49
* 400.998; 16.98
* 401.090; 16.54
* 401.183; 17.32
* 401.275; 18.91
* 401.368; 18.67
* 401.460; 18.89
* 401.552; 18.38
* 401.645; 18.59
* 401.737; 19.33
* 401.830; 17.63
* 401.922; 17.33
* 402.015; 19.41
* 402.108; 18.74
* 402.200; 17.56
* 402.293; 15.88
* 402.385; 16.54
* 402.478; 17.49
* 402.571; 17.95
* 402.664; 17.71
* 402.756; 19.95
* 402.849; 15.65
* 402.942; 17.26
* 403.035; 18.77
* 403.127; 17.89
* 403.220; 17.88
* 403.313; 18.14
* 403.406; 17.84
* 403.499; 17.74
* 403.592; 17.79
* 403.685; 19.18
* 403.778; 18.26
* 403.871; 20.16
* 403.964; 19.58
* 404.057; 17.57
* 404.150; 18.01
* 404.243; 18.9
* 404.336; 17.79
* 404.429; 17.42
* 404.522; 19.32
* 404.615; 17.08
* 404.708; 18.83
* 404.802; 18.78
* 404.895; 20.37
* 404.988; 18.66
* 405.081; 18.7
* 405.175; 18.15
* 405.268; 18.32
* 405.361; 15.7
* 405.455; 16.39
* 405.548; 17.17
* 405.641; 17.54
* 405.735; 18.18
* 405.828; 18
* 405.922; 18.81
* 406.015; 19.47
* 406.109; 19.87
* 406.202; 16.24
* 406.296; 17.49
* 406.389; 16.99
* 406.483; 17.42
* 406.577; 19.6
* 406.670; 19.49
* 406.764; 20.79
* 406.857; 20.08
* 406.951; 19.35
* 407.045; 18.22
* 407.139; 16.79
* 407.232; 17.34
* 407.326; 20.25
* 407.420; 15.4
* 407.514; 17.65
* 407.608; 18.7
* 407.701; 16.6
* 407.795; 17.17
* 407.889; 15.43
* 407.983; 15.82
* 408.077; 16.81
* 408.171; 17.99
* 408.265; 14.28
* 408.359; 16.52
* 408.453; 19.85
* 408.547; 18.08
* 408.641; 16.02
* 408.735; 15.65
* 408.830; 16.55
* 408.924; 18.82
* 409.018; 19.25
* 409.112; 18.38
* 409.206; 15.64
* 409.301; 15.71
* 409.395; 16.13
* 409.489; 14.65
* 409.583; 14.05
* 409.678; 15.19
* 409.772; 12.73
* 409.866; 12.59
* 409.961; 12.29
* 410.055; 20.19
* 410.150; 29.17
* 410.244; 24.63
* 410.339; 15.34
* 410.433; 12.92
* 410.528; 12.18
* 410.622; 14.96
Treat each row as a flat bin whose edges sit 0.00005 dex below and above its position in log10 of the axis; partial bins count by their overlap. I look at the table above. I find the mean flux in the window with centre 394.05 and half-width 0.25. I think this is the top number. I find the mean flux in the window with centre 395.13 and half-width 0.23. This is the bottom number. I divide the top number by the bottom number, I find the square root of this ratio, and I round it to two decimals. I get 0.96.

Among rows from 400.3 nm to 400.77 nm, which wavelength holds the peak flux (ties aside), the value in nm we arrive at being 400.721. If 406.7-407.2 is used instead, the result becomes 406.764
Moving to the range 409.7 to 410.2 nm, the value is 410.150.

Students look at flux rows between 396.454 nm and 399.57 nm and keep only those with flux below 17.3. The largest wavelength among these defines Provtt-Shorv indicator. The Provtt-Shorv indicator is 398.605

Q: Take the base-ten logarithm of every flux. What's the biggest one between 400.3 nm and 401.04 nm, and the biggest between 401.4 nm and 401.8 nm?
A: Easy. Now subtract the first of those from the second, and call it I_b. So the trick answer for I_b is 0.003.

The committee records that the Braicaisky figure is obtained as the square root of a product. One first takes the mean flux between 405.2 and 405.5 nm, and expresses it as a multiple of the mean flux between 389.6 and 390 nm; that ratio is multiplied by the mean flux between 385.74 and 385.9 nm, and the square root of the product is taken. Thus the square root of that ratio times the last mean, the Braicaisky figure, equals 4.3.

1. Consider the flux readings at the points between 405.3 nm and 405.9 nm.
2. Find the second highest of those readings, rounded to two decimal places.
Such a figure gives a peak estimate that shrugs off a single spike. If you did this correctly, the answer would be 18.00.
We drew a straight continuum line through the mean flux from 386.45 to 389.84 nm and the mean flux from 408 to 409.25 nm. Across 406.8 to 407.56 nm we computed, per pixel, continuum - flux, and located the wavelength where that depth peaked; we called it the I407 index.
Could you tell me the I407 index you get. 407.420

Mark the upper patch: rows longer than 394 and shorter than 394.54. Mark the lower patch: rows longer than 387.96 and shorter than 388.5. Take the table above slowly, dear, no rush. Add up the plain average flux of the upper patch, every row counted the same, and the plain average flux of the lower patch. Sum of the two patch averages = 32.4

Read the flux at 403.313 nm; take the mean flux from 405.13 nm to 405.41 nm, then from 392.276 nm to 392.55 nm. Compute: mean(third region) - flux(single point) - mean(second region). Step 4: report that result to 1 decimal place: -18.0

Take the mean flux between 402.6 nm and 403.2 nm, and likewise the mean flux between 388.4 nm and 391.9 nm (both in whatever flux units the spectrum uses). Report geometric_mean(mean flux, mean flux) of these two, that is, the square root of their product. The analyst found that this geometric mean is 17.9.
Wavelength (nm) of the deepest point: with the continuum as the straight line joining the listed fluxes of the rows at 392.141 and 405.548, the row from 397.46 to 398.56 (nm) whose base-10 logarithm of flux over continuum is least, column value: 397.596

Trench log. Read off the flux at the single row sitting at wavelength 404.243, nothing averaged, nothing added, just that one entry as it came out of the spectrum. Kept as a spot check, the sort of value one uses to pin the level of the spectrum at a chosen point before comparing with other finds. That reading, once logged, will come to 18.9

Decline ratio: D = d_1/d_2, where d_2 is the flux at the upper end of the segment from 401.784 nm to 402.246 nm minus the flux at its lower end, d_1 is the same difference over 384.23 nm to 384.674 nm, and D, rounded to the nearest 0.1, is 35.4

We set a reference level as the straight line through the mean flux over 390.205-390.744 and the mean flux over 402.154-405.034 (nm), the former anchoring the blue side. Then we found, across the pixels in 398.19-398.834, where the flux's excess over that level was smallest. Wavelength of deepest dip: 398.329 nm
